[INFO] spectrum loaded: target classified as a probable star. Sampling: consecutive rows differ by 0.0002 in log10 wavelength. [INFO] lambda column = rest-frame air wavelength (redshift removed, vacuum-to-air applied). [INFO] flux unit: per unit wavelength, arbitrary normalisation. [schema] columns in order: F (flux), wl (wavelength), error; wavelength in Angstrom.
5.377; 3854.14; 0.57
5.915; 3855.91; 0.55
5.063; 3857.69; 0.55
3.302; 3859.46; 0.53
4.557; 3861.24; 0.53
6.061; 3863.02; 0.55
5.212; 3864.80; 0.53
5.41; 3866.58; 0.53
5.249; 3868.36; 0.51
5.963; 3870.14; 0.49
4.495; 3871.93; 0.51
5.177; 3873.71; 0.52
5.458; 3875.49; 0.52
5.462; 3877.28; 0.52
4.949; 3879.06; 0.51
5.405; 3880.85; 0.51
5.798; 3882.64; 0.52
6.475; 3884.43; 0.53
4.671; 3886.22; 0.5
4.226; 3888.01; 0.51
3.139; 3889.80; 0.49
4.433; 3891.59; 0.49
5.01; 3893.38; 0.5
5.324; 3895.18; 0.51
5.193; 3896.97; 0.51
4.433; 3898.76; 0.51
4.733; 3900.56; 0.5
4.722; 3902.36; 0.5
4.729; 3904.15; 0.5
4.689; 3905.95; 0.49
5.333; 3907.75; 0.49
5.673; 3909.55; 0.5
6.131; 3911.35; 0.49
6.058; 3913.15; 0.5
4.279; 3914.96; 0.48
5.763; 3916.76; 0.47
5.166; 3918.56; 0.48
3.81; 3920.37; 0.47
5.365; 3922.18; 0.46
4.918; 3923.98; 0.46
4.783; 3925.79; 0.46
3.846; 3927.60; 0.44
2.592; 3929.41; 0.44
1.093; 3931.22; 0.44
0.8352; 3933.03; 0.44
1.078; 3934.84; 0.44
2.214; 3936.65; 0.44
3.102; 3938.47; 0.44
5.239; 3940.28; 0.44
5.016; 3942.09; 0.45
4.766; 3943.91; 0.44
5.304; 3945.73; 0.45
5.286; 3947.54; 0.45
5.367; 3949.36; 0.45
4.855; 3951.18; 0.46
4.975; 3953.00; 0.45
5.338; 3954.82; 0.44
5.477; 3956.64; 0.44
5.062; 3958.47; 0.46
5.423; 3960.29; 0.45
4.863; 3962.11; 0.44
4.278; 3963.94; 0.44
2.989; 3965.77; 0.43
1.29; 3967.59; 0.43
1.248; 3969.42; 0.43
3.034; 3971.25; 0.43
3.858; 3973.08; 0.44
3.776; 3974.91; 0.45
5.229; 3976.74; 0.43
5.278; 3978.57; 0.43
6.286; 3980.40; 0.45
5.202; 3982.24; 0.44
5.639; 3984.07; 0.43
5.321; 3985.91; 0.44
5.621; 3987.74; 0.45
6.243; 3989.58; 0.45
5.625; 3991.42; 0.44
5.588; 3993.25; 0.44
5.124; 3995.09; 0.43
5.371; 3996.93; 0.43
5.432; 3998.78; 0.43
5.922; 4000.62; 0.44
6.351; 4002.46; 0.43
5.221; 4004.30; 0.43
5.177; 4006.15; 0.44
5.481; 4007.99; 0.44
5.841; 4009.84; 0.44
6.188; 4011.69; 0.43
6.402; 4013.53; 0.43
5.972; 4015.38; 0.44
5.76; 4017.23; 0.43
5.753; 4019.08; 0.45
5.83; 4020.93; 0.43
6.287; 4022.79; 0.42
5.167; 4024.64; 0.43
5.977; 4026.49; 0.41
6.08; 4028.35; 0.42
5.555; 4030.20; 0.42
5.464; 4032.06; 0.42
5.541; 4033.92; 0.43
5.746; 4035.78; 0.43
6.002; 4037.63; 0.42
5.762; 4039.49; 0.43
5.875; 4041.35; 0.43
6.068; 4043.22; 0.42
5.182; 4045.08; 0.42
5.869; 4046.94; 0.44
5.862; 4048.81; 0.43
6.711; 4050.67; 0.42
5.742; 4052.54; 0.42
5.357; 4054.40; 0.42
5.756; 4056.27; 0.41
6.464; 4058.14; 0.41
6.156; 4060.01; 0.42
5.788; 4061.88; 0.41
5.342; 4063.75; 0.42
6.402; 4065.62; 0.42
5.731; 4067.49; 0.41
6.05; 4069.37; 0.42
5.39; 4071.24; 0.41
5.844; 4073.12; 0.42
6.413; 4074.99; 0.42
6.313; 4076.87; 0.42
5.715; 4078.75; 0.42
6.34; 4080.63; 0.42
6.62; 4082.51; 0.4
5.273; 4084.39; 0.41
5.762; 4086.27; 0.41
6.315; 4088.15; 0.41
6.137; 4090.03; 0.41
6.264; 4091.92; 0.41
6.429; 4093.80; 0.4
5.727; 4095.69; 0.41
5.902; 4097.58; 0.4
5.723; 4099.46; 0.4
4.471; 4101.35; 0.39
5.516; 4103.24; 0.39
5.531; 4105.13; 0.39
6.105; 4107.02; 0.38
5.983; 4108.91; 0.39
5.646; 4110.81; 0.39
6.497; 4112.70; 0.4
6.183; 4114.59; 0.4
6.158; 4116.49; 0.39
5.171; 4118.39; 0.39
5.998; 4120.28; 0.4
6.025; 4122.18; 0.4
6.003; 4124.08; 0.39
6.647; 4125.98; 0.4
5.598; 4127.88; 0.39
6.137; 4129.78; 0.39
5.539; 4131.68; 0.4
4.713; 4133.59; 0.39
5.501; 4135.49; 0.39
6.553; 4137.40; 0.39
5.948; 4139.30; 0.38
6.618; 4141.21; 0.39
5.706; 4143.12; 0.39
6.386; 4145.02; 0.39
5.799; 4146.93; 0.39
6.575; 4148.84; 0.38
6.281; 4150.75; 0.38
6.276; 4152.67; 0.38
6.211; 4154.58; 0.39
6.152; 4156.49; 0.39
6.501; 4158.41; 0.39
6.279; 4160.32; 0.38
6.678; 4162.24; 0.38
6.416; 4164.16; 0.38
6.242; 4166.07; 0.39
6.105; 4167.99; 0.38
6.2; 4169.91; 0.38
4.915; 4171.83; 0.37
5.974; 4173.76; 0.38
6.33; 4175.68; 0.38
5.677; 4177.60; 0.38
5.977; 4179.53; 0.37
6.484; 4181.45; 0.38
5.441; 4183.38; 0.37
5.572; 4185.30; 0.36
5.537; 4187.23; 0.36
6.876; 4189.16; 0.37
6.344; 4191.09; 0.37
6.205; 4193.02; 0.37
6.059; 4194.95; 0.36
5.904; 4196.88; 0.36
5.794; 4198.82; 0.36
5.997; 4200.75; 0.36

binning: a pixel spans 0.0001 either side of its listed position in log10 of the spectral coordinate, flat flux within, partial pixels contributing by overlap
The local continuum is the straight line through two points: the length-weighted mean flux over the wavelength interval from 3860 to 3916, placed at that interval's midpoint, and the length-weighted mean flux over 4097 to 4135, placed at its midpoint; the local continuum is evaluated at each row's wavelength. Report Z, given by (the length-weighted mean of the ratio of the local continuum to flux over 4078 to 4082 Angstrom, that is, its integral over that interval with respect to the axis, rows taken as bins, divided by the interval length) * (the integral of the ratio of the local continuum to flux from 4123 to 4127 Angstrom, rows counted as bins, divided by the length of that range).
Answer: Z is 0.86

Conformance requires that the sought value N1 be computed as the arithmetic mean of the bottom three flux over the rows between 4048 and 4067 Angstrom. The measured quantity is 5.48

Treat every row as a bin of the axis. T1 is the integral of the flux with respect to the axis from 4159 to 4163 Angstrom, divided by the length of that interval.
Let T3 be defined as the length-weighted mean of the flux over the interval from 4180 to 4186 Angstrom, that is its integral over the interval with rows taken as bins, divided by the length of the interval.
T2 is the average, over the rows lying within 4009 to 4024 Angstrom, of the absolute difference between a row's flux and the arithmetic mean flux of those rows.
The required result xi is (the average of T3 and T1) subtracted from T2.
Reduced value -5.95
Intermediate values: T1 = 6.5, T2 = 0.22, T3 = 5.86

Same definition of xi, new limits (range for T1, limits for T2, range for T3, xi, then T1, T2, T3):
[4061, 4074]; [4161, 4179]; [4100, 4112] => -5.32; 5.8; 0.36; 5.57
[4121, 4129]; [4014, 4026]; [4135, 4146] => -5.87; 6.1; 0.23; 6.15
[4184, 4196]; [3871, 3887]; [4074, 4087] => -5.63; 6.1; 0.44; 6.07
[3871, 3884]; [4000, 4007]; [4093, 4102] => -5.02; 5.3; 0.47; 5.68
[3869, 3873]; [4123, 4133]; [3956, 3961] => -4.93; 5.2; 0.33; 5.30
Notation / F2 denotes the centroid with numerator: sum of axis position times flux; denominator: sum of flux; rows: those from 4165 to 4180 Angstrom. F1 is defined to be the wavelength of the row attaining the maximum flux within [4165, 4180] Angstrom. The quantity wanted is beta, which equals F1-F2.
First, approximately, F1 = 4175.68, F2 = 4172.7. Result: 2.9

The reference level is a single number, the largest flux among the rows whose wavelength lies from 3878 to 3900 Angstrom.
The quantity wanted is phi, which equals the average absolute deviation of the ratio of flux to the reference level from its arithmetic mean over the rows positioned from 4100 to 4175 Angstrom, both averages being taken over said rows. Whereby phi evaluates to 0.061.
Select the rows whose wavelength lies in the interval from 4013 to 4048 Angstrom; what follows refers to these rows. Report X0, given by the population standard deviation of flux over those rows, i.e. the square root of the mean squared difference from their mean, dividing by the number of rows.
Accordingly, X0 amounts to 0.32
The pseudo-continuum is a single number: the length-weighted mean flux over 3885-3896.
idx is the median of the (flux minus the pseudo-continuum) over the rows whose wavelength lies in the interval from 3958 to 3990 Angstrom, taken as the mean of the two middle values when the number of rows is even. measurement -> 0.6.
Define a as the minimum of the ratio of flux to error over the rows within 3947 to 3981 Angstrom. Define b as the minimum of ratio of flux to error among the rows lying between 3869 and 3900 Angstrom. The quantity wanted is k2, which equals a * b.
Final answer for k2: 19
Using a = 3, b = 6.4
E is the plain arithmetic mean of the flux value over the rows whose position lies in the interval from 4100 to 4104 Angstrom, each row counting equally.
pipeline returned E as 5.0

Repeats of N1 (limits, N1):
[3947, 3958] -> 5.04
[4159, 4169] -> 6.21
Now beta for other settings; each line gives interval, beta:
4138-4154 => -4.8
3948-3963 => 0.9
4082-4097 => -6.6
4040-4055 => 2.8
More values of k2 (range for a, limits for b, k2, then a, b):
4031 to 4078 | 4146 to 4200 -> 164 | 12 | 13.3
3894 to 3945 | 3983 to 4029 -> 22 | 2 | 11.8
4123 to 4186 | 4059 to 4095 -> 154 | 12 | 12.7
